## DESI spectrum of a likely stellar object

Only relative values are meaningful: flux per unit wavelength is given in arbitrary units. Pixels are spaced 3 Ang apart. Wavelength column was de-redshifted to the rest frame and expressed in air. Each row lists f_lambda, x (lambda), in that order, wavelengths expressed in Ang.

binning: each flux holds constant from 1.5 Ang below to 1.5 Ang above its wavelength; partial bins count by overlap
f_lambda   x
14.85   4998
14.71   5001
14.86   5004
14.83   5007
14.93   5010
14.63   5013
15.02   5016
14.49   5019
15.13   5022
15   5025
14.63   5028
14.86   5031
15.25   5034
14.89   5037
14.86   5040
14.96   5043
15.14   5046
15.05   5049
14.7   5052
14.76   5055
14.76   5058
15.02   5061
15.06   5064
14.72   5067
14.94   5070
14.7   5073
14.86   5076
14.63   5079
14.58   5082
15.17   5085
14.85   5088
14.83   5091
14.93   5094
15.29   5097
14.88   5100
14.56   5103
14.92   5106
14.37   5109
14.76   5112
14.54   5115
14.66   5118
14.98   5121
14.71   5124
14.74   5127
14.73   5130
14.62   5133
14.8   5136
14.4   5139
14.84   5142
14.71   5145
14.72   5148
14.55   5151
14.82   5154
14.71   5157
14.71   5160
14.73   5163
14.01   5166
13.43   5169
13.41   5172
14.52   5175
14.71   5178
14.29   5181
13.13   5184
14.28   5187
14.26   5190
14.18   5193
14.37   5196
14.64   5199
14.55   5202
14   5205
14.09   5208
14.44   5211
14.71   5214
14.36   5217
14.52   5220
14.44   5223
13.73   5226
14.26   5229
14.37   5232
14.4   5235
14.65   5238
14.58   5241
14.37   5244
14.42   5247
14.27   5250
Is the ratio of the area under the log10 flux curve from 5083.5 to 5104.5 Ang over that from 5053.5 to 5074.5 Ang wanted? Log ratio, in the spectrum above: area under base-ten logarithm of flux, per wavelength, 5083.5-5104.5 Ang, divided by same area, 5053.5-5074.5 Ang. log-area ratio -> 1.00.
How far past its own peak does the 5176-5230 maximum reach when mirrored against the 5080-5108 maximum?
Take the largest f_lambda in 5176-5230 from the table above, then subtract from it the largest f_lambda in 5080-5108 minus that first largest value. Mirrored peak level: 14.1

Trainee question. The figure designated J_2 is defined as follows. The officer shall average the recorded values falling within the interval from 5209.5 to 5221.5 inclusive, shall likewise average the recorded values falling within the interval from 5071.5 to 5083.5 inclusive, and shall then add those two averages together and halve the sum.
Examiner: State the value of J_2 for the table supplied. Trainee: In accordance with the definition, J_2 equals 14.6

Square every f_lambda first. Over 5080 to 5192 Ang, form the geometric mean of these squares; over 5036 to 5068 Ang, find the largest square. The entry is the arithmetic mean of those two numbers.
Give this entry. 221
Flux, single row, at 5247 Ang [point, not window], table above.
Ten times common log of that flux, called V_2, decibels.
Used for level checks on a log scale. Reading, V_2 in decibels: 11.6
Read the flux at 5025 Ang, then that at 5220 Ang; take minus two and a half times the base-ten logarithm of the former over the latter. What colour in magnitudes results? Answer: -0.035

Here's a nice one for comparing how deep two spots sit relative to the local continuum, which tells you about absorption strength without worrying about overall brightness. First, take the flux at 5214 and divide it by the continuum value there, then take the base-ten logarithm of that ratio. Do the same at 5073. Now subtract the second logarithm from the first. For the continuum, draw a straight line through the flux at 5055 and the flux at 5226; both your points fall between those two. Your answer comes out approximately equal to 0.0262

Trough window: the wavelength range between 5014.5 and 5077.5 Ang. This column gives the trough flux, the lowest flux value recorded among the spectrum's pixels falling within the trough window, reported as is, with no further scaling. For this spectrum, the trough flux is 14.49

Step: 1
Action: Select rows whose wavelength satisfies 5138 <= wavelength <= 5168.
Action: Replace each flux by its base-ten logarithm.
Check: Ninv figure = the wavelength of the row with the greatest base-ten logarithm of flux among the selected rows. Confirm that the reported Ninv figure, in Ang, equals 5142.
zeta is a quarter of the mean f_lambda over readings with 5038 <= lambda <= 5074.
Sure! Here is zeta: 3.72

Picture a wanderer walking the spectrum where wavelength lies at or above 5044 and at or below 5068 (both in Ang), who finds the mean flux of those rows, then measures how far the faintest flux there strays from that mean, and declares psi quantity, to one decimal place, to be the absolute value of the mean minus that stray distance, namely 14.7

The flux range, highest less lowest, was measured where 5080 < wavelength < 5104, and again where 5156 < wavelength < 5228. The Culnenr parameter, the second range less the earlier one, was 0.9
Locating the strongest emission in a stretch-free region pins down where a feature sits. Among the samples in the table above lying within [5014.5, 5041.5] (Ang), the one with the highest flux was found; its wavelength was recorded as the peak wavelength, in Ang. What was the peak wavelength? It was 5034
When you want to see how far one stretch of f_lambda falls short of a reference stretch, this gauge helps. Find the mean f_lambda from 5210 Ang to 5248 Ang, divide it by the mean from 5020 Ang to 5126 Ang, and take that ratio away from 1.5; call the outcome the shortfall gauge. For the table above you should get 0.530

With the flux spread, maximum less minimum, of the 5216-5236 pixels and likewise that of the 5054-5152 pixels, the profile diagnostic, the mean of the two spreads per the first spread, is 1.08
